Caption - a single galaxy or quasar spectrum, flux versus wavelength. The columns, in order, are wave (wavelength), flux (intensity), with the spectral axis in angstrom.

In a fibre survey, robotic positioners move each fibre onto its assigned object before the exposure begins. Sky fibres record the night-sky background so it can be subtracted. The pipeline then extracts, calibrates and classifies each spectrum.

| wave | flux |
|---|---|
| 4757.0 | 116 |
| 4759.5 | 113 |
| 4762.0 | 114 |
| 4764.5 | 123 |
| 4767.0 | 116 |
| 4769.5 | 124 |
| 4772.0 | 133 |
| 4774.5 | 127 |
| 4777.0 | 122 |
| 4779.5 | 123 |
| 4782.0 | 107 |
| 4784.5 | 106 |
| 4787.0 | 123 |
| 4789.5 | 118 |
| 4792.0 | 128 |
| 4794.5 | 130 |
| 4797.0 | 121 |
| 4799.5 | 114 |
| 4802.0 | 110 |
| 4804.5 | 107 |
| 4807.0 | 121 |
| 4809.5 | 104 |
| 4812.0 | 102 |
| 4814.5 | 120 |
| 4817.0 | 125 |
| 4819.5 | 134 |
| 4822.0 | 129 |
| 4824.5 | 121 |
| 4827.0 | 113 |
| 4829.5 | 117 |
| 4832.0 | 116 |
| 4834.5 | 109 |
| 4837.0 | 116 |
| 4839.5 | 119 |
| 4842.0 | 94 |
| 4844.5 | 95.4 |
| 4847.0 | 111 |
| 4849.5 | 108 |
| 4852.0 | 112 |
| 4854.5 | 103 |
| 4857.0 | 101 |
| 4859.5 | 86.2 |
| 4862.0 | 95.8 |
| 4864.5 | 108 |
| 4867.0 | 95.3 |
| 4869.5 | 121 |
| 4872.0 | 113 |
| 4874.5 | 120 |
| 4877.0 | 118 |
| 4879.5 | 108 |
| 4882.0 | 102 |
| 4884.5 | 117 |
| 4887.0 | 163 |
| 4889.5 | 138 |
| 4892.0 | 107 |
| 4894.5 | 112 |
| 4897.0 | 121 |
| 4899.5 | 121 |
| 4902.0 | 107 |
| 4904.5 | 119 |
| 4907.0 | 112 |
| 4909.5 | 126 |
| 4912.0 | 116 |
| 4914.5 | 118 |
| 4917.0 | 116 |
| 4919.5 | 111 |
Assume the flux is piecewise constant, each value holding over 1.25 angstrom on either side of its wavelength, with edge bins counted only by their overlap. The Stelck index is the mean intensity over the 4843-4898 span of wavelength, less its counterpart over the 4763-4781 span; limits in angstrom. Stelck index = -12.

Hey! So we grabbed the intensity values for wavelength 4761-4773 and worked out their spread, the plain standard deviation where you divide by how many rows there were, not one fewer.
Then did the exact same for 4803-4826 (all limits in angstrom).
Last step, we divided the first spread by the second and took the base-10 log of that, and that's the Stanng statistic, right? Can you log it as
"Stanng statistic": -0.20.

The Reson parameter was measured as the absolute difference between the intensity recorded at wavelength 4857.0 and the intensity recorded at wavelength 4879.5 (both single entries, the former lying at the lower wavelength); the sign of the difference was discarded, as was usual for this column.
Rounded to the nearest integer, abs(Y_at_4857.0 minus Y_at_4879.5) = 7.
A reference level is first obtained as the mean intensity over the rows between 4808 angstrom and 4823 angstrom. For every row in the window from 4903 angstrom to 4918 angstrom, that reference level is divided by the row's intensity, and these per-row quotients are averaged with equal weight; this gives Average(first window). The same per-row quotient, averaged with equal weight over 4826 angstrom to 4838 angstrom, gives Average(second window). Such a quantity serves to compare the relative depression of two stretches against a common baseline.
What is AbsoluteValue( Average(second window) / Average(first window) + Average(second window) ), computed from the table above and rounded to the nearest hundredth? 2.07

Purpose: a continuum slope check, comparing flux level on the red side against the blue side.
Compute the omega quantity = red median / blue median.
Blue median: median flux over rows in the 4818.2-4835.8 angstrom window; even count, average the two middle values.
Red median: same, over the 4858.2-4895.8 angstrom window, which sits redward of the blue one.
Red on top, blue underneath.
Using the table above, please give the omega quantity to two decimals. 0.96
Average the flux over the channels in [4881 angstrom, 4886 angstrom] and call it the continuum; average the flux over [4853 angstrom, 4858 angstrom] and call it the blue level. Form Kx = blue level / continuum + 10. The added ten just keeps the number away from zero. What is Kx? 10.9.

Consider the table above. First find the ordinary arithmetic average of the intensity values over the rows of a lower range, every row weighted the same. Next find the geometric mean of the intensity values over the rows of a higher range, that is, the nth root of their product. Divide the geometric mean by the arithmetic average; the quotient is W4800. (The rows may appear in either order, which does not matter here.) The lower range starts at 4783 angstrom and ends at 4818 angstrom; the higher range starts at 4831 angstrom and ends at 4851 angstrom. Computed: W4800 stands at 0.93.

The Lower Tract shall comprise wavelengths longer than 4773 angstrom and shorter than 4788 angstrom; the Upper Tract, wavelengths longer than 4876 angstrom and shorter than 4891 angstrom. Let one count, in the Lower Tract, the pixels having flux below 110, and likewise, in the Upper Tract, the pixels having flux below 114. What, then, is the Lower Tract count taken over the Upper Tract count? 1.0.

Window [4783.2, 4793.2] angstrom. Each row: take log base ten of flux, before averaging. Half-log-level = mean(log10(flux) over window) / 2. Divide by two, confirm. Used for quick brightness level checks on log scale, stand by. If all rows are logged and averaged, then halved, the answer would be 1.04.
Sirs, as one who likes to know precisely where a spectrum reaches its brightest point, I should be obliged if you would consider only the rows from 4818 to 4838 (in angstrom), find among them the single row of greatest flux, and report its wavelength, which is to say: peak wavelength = 4819.5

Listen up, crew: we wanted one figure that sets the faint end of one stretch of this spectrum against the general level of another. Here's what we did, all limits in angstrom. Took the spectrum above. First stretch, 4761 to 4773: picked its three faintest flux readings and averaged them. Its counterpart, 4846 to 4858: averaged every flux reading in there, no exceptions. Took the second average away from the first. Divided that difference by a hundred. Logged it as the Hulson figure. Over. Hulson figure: 0.11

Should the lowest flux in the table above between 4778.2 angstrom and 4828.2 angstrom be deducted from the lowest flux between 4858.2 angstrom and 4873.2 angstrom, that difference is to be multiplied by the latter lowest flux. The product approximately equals -1362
